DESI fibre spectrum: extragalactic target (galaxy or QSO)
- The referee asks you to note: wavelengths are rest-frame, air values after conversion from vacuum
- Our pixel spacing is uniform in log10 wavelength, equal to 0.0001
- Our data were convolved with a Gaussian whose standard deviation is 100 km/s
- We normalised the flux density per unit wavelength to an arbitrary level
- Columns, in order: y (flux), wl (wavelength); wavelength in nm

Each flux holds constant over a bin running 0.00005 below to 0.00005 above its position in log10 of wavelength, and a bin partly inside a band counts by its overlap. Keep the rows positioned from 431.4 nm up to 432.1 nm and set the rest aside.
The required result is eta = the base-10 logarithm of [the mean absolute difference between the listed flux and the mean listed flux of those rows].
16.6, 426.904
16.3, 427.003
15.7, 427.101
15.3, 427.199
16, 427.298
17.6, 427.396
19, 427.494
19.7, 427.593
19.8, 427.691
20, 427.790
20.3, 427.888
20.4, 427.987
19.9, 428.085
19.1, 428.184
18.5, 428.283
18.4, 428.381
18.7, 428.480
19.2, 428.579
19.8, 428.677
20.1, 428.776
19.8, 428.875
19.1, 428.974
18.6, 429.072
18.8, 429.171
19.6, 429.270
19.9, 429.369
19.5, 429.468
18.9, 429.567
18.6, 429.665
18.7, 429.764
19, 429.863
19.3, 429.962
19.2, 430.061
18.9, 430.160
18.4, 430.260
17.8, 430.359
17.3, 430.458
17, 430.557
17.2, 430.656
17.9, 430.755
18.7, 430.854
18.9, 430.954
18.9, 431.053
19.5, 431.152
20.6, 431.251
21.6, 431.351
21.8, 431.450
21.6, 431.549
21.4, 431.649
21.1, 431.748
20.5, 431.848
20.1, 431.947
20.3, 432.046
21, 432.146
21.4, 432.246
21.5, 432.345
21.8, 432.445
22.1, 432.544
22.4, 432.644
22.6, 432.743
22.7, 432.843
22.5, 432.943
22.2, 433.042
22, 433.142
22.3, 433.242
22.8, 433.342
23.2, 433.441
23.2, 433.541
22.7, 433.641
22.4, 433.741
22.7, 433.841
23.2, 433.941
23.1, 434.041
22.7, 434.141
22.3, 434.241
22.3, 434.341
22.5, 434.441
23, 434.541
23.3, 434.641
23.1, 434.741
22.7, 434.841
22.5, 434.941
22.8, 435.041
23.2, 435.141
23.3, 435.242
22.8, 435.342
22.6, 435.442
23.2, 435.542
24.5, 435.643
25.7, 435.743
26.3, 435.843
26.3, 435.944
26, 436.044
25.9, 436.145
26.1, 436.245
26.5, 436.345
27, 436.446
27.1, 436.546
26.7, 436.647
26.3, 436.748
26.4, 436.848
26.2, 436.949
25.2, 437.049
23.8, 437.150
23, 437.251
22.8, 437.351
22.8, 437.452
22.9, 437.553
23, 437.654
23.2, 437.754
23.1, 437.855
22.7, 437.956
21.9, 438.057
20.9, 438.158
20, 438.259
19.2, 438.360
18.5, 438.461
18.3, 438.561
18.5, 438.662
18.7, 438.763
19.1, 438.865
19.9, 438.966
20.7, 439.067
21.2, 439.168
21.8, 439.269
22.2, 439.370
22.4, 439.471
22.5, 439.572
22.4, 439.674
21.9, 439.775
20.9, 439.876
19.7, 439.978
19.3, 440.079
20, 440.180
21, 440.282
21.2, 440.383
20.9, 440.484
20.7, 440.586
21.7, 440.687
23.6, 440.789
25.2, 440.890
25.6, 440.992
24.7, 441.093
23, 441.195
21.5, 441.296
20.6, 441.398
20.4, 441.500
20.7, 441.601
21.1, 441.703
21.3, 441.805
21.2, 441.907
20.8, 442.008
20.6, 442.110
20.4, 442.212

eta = -0.24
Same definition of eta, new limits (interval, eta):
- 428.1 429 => -0.32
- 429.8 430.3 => -0.61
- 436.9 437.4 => 0.08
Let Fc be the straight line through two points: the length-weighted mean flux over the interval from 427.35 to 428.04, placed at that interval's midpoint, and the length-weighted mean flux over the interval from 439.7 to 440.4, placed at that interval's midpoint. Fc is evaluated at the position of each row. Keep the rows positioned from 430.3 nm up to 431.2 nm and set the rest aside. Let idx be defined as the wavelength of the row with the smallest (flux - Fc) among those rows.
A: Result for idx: 430.557 nm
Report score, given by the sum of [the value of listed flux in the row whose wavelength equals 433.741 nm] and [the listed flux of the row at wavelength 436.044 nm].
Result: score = 48.4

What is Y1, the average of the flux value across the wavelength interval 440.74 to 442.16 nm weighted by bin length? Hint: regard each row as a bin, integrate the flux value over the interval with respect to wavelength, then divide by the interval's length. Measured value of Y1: 22.2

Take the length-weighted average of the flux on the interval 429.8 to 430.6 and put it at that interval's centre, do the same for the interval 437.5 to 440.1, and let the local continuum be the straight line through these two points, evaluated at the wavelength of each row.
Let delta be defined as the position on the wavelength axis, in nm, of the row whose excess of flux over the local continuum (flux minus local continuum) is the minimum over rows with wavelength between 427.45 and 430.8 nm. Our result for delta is 430.557 nm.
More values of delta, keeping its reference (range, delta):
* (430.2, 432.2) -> 430.557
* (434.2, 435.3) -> 434.341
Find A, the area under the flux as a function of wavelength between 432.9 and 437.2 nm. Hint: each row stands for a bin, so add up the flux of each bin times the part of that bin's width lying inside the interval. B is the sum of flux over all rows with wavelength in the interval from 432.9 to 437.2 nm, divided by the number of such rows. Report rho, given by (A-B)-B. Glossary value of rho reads 55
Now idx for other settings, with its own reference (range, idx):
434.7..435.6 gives 434.941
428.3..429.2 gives 428.381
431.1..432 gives 431.152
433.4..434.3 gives 434.241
